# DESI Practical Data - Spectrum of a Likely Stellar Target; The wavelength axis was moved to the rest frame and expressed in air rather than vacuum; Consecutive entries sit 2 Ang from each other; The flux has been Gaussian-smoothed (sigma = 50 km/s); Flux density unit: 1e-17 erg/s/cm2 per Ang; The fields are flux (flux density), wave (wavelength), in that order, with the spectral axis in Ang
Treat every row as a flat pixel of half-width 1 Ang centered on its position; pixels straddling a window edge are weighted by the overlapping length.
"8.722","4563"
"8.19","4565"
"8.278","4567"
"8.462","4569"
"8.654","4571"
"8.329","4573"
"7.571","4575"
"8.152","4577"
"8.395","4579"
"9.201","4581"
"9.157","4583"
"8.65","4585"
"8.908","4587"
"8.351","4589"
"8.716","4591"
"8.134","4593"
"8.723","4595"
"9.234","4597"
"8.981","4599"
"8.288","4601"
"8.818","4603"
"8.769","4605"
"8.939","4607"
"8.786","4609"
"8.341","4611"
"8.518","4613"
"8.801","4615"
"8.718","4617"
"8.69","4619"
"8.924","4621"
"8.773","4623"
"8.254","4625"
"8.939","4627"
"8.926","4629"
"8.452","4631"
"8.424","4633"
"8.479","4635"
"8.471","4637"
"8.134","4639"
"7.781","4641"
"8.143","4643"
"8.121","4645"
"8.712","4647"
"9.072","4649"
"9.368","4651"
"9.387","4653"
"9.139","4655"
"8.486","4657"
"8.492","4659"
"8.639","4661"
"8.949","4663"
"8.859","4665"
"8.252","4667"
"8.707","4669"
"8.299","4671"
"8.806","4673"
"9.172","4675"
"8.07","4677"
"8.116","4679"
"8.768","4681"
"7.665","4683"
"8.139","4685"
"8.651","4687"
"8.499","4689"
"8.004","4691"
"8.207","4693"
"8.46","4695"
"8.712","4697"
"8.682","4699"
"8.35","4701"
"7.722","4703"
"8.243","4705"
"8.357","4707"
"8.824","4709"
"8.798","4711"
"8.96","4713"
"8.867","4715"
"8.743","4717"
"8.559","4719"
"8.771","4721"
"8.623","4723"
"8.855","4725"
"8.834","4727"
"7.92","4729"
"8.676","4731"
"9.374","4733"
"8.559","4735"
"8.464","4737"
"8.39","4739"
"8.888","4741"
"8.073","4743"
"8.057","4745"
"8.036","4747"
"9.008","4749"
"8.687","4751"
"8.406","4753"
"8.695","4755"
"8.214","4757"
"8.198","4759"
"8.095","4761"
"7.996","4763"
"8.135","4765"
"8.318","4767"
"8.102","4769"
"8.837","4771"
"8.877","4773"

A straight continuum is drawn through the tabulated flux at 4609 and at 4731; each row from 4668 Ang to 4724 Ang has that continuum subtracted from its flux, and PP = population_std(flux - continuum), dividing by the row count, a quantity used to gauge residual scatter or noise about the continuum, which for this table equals 0.367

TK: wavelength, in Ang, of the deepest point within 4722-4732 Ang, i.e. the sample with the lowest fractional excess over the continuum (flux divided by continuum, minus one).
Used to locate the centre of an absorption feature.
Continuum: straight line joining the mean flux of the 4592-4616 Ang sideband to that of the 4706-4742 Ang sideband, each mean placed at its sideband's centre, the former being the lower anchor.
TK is 4729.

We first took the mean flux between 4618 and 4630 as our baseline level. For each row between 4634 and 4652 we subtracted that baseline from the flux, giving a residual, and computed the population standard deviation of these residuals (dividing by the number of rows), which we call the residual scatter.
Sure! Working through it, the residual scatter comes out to 0.48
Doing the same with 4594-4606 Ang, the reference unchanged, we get 0.29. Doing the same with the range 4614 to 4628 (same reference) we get 0.21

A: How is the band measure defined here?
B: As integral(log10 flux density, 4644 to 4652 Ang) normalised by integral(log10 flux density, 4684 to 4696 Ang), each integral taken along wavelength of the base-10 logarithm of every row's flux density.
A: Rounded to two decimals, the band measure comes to 0.68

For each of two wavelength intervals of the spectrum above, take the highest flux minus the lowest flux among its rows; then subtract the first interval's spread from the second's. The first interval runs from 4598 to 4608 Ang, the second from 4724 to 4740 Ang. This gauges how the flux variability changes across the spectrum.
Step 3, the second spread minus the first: 0.8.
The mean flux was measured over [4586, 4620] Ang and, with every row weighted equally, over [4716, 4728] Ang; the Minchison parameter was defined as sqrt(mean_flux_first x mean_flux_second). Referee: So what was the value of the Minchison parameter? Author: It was 8.71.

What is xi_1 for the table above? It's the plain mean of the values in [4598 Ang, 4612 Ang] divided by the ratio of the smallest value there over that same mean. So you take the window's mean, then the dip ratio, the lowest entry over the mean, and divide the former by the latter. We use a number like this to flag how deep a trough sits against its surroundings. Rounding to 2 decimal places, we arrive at 9.14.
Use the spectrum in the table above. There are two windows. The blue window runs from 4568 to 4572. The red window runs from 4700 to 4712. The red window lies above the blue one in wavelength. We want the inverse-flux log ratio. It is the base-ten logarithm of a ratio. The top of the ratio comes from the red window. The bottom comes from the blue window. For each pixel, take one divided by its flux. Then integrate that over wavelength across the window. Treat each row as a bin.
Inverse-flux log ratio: 0.5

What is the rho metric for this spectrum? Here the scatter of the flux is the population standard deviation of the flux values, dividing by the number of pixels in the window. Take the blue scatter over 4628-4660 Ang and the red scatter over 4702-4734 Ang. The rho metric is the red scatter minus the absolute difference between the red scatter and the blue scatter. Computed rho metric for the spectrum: 0.33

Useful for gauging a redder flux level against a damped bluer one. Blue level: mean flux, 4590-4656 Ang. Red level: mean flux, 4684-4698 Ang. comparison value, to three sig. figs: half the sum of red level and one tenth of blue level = 4.62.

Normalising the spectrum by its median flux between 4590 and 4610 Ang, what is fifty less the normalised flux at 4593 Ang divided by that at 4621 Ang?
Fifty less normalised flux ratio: 49.1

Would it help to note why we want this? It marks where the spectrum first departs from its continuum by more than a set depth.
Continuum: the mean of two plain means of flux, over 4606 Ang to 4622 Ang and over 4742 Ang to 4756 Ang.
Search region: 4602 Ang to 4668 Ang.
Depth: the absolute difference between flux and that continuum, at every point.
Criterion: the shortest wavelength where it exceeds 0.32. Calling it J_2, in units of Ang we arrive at 4607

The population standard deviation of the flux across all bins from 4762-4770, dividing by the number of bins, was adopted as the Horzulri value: 0.12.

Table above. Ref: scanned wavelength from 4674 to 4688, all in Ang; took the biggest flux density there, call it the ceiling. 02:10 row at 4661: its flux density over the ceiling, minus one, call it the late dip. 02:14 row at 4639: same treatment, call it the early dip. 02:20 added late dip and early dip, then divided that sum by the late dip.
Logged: 2.9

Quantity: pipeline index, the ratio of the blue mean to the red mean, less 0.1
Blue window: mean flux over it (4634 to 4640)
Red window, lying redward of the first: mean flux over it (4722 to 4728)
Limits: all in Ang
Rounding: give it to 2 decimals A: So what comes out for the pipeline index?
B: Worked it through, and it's 0.85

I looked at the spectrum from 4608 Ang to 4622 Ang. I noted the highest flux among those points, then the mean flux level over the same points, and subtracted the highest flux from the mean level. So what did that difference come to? -0.24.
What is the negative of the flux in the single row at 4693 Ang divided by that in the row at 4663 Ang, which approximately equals -0.92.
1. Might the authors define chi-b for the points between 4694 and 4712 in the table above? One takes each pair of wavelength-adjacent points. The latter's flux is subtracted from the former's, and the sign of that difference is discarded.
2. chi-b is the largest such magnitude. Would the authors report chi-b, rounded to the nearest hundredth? 0.63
